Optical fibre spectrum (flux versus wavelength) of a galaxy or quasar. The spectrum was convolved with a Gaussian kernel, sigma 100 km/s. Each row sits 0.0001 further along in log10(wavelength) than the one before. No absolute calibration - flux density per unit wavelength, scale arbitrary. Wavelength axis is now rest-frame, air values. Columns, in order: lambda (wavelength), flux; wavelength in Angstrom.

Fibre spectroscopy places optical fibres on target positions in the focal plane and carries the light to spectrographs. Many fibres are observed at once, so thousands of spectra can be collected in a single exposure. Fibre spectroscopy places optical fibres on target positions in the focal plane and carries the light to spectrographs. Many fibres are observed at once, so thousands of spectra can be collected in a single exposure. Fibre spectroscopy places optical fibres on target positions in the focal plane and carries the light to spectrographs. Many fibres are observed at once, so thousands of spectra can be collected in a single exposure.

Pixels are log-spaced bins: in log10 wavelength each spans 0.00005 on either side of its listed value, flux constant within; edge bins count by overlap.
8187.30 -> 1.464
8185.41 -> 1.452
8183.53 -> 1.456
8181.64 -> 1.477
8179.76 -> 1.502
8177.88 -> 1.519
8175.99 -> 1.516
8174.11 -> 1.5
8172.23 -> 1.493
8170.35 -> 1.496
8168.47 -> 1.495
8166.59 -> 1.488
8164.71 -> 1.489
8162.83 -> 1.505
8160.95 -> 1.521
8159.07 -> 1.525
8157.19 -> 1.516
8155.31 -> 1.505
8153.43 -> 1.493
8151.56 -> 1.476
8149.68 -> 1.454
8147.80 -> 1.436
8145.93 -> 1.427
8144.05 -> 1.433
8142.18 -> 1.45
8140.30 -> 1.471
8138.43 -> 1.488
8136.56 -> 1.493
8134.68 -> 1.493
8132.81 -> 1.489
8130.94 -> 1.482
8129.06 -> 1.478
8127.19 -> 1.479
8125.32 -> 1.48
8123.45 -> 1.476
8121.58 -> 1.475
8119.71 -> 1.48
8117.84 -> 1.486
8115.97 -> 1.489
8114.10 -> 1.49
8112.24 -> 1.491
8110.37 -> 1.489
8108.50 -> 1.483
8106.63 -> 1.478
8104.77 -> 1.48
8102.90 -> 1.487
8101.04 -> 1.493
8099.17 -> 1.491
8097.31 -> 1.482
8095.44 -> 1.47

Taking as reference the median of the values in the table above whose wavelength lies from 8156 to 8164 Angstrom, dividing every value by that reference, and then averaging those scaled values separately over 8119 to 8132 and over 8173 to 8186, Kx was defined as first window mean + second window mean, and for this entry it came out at 1.95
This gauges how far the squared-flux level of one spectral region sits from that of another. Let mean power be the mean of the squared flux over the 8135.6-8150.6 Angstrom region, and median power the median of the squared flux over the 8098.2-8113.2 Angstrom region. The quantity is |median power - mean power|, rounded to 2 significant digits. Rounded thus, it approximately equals 0.092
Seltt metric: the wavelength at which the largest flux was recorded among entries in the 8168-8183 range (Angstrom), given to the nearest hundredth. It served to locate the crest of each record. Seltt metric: 8177.88 Angstrom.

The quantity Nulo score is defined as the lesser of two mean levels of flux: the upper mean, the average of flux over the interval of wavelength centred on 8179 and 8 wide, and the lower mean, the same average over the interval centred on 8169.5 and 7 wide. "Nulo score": 1.49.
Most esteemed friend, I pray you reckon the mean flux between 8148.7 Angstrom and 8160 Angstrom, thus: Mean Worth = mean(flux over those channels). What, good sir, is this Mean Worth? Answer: 1.49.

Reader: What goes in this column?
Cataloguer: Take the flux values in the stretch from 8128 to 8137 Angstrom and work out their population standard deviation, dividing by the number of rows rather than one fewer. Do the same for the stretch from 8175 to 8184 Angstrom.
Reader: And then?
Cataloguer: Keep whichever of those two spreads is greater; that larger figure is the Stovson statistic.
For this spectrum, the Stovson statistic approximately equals 0.024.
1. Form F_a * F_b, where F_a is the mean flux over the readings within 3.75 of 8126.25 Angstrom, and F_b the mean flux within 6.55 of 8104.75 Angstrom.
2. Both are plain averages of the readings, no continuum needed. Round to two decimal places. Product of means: 2.20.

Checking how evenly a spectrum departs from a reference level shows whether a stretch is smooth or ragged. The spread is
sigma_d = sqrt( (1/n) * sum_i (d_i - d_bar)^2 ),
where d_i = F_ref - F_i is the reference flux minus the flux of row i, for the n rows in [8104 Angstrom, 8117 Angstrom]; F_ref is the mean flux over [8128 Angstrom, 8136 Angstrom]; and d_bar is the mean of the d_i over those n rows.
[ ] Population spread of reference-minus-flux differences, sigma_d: 0.005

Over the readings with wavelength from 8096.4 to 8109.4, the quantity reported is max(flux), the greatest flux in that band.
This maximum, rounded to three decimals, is 1.493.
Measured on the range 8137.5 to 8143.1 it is 1.488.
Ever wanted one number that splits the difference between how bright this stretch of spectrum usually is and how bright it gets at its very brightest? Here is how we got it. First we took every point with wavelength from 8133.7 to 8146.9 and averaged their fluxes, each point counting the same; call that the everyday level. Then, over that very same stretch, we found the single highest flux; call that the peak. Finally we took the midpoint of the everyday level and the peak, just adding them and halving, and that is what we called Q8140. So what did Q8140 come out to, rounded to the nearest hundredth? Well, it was 1.48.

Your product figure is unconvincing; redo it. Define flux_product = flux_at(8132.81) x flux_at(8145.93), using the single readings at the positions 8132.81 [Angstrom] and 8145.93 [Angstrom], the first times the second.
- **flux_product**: 2.12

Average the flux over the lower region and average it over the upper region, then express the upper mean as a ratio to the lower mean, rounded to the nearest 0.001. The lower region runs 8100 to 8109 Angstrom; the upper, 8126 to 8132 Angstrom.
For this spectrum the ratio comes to 0.997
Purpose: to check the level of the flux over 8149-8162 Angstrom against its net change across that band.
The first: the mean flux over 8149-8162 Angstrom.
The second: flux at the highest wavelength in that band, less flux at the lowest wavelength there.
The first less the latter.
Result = 1.43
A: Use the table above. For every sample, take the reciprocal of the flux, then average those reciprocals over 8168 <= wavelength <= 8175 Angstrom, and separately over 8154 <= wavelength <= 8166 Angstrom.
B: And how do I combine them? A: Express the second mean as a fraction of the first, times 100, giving 99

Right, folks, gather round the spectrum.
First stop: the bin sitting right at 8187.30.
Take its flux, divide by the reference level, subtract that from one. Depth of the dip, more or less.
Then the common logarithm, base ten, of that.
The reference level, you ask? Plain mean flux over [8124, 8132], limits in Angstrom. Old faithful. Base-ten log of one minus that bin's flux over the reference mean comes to -2.0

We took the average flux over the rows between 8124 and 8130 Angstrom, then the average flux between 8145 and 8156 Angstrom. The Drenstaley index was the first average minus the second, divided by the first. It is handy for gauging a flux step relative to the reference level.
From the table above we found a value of 0.009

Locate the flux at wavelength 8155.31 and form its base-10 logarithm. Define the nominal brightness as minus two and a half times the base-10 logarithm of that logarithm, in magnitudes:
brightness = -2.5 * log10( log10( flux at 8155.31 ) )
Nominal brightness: 1.88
